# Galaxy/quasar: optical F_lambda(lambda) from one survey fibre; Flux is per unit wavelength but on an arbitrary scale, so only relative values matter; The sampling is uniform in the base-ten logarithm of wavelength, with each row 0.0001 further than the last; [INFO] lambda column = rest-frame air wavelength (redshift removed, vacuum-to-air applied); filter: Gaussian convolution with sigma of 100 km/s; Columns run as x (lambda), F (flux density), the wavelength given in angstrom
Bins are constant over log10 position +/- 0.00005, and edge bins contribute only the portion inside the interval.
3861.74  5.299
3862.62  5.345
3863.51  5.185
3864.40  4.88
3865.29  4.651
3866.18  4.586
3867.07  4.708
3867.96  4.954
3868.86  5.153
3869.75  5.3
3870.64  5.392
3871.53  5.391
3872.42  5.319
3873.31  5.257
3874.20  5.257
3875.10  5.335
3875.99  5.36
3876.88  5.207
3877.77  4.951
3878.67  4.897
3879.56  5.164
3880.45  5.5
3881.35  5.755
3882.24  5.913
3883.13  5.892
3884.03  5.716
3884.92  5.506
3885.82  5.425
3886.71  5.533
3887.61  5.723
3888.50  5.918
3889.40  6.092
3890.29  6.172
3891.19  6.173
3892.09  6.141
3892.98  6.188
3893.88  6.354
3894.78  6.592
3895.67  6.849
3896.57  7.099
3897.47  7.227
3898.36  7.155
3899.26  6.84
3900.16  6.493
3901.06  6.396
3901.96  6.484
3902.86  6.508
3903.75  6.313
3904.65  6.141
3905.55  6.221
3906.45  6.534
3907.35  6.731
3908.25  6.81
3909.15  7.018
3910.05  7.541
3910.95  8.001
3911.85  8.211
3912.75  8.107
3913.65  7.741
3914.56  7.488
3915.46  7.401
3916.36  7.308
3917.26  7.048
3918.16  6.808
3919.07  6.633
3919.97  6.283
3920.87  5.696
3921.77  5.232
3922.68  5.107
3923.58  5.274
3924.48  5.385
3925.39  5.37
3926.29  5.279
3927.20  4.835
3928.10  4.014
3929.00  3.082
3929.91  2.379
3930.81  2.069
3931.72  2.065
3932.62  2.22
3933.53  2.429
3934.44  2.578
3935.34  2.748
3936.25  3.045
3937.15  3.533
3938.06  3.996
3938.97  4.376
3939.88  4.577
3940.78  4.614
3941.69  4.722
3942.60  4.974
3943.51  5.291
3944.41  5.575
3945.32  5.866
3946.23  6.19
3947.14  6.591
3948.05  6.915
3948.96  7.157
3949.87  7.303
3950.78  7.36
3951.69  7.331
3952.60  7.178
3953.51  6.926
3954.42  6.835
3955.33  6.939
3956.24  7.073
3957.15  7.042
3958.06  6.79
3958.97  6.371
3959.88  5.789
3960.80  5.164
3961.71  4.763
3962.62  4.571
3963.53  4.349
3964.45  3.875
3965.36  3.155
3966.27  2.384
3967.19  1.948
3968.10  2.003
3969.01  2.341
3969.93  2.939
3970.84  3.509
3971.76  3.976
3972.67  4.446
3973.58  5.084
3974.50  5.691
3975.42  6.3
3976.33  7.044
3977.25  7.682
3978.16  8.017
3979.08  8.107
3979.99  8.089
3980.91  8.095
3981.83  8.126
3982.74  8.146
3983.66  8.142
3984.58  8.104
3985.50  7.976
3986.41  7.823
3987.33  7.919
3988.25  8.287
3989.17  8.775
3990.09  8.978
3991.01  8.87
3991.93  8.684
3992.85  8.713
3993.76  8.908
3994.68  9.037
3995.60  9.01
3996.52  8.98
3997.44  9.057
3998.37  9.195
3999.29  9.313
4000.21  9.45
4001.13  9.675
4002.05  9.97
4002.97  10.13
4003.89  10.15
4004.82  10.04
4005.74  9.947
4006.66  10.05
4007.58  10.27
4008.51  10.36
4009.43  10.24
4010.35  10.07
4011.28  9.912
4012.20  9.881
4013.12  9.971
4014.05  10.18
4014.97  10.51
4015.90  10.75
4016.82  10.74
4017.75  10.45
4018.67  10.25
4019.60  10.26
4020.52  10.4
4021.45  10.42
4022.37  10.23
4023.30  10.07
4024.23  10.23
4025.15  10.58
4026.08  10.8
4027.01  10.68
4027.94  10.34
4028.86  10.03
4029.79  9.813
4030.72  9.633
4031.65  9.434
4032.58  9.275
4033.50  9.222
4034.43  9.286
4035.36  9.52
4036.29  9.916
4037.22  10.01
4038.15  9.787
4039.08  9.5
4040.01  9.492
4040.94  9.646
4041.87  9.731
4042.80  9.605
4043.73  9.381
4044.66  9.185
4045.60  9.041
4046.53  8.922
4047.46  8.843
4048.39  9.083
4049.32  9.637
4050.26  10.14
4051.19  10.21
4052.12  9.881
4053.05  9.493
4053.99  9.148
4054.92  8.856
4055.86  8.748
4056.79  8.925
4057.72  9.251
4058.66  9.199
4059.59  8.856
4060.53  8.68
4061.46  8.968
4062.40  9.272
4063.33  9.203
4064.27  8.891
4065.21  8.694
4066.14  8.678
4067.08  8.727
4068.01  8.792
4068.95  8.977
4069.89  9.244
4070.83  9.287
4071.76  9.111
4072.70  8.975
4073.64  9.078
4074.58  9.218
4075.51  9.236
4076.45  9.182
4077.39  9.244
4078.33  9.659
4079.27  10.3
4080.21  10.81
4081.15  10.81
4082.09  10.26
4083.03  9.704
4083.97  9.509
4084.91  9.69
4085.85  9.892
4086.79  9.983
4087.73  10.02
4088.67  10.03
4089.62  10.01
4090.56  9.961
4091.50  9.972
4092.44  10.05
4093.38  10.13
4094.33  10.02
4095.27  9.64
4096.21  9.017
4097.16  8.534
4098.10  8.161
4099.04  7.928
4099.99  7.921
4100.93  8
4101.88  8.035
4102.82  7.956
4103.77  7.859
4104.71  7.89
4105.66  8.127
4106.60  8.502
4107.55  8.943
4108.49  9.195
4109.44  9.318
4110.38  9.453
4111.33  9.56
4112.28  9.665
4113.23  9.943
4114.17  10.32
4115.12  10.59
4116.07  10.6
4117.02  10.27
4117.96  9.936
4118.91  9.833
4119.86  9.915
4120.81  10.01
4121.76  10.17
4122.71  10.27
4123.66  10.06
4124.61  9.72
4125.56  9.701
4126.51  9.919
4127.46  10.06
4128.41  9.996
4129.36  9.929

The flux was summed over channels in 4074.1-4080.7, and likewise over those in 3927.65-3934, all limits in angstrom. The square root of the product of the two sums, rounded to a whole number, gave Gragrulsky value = 35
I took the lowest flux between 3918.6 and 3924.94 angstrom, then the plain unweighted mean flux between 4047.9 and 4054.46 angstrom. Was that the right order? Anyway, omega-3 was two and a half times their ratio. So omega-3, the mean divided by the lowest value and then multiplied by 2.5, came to 4.7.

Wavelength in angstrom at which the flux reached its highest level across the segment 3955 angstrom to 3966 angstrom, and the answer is 3956.24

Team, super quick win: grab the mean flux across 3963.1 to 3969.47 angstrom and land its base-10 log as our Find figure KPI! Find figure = 0.46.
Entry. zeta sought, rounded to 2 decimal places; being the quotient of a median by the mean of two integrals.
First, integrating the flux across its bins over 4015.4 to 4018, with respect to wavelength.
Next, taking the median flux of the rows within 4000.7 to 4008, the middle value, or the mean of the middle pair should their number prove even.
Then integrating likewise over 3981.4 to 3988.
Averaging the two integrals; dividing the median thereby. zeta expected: 0.25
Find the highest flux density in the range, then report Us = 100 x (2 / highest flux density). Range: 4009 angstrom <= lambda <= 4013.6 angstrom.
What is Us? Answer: 20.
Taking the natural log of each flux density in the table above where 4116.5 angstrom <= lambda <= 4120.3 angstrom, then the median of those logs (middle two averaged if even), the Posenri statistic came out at 2.3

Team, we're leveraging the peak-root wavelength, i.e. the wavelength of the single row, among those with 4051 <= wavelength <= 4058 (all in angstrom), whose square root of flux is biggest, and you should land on 4051.19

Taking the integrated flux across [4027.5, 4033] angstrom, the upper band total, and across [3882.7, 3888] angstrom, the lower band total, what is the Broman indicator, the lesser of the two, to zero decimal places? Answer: 30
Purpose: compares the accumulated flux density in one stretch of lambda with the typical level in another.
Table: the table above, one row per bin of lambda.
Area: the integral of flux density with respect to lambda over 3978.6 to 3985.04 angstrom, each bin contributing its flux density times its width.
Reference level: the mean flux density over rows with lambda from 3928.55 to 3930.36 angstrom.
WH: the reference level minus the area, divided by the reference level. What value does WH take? -18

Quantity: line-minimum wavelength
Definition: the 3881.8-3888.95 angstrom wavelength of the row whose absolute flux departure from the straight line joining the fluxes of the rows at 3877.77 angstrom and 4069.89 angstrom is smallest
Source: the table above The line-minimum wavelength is 3885.82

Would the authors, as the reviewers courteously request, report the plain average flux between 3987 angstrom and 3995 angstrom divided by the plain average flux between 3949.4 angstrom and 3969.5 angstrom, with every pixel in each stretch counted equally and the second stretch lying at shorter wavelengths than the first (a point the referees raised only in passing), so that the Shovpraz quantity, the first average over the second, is 1.63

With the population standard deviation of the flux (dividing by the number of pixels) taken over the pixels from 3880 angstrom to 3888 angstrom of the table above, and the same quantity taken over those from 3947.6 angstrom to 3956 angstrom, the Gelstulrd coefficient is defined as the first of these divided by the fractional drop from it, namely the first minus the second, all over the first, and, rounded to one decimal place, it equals -1.2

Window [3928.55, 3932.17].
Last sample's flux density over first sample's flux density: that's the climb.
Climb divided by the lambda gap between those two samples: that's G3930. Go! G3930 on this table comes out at -0.37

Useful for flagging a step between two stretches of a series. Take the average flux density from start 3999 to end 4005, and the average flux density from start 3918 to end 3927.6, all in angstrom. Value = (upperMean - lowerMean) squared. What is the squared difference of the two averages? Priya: 18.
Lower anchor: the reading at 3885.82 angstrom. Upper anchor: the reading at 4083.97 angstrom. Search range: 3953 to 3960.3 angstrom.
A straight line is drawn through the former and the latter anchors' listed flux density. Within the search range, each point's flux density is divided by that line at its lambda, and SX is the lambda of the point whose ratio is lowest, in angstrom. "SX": 3959.88 angstrom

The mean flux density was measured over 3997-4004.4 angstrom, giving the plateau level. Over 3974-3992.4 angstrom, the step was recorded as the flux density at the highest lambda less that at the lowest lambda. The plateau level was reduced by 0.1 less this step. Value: 12.5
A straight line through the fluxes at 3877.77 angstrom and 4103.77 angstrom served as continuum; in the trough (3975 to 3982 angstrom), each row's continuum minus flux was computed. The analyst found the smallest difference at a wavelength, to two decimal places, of 3979.08 angstrom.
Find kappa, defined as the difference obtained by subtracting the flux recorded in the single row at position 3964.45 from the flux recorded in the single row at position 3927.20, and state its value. 1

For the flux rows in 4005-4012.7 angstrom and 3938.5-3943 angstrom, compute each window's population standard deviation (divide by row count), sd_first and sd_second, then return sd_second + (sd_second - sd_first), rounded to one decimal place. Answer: 0.2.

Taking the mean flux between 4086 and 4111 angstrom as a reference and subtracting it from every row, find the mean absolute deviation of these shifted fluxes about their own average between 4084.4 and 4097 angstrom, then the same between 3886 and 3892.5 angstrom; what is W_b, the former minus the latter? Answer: -0.01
